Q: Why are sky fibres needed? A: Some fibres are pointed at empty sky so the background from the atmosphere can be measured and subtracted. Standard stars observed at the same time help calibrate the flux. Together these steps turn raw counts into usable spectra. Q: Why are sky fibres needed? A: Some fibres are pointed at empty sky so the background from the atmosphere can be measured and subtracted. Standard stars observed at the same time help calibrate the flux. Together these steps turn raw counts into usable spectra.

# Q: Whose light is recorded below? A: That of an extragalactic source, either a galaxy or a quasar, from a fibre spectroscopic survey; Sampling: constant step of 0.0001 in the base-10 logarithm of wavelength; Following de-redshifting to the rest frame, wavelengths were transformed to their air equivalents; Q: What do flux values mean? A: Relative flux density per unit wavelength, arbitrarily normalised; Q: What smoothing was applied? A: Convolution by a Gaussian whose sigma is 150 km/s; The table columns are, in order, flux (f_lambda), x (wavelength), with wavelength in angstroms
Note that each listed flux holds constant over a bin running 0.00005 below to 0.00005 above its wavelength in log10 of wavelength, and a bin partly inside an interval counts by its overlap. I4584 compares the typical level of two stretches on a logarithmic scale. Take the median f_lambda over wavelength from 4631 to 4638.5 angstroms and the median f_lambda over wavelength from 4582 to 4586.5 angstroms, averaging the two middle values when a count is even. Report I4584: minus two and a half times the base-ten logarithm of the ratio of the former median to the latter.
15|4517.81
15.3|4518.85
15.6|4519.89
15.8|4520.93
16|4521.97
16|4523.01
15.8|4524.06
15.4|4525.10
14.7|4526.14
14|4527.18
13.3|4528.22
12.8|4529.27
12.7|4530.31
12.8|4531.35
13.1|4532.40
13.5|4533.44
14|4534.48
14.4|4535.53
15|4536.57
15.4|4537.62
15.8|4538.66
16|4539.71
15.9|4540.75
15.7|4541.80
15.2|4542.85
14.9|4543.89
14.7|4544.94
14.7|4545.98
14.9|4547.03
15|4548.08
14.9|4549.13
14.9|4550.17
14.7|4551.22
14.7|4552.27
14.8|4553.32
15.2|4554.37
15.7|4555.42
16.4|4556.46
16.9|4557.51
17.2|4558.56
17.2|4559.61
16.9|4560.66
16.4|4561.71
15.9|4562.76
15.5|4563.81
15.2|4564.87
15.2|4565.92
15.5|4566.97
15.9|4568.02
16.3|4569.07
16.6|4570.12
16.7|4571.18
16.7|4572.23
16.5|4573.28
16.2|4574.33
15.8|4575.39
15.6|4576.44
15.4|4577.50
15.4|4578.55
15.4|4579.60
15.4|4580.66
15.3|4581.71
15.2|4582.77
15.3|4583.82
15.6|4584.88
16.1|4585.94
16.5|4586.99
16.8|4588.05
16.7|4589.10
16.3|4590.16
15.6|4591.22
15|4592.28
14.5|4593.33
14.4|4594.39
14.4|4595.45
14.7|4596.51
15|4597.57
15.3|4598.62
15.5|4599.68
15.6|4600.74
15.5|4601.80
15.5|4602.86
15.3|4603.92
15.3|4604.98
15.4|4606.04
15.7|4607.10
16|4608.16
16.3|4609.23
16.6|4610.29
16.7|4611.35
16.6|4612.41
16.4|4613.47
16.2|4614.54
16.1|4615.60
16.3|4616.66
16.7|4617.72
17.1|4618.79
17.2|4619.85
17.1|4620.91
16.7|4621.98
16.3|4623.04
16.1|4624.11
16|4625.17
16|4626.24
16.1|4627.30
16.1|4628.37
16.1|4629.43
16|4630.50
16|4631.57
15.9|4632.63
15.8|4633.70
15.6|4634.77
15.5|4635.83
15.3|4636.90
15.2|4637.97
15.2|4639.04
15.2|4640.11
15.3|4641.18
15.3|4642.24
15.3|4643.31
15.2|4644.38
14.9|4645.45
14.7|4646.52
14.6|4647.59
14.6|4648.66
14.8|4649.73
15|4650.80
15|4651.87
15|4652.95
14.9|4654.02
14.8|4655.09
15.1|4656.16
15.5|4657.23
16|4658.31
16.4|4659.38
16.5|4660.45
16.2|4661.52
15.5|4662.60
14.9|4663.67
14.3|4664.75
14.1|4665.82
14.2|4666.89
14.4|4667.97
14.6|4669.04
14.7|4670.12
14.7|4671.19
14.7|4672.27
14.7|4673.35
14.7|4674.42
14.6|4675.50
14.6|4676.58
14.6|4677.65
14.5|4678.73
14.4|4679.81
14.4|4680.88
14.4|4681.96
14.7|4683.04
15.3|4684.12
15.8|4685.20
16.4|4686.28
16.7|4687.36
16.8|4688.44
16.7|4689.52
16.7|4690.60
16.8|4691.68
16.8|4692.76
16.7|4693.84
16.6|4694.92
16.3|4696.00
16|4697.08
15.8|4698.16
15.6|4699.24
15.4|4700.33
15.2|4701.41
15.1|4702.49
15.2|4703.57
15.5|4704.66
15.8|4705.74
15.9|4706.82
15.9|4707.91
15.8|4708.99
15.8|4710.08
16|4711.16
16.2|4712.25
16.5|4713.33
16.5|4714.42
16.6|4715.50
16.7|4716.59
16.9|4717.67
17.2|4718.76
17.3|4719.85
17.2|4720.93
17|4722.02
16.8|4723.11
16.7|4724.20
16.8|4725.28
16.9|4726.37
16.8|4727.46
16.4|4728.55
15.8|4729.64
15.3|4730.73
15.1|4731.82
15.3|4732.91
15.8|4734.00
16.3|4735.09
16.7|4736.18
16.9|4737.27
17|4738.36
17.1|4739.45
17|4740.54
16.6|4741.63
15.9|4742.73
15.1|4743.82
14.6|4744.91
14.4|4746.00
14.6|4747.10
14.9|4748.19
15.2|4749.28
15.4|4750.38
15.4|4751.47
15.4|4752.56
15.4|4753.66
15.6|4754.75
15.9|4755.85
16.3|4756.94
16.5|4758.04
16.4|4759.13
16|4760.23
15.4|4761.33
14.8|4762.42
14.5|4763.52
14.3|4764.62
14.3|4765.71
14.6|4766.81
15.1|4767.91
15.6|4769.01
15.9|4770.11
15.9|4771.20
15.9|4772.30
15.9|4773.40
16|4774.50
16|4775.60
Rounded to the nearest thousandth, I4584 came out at -0.010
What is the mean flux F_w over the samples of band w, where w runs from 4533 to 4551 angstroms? 15.0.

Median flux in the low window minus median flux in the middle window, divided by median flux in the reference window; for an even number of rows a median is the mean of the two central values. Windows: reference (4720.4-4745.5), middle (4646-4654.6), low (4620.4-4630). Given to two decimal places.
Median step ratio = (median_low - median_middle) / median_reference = 0.07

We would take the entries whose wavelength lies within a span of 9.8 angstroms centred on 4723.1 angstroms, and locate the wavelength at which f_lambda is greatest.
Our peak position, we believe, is 4719.85 angstroms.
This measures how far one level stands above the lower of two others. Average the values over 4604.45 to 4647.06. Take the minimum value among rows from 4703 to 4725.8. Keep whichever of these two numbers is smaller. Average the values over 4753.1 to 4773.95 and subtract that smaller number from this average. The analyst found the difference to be 0.29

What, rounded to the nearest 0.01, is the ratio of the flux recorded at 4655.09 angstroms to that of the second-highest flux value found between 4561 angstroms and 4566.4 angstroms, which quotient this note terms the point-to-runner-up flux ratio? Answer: 0.93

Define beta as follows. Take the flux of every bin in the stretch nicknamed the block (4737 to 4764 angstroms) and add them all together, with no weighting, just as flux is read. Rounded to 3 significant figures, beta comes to 392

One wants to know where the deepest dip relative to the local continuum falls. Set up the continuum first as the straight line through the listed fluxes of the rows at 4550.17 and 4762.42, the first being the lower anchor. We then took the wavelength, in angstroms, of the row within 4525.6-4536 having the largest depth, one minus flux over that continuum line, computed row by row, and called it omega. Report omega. 4530.31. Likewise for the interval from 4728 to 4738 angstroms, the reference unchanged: 4731.82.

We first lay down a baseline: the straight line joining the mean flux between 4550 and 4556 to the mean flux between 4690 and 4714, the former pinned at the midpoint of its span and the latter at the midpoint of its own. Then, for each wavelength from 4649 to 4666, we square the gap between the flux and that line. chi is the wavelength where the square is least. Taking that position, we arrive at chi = 4657.23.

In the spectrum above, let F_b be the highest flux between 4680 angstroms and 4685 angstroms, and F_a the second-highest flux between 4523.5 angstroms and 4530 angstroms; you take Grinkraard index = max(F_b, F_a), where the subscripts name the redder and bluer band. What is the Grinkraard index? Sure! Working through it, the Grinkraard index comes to 15.40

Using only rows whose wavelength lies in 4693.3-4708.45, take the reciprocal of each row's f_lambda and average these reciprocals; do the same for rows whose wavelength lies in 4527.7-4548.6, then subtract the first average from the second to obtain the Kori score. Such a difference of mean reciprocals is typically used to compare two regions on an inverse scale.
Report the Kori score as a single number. 0.0060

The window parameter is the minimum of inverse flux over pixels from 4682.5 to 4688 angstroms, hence 0.0599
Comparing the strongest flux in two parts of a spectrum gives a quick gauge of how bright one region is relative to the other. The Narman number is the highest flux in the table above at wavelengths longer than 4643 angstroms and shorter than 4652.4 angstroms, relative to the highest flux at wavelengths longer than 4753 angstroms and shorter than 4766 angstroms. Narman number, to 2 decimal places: 0.93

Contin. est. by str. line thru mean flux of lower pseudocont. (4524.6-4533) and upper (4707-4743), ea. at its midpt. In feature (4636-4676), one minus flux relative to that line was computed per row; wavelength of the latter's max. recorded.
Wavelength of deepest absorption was 4665.82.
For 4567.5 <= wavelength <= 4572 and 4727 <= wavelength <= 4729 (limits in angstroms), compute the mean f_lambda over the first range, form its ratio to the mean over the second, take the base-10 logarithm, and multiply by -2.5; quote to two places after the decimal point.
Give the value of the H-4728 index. 0.01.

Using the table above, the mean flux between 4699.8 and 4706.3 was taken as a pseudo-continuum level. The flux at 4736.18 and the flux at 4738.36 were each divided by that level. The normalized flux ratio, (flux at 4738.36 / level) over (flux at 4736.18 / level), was 1.02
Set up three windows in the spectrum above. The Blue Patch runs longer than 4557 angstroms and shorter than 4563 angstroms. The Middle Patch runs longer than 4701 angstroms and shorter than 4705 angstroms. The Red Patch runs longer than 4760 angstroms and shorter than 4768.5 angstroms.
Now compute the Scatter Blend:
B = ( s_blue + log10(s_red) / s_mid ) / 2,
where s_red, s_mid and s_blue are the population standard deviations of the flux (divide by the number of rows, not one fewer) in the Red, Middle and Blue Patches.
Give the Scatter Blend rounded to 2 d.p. -0.62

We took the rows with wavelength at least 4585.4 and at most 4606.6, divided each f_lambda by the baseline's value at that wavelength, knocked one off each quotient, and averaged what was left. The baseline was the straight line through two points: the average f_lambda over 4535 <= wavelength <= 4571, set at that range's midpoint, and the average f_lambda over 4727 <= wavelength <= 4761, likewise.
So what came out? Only -0.011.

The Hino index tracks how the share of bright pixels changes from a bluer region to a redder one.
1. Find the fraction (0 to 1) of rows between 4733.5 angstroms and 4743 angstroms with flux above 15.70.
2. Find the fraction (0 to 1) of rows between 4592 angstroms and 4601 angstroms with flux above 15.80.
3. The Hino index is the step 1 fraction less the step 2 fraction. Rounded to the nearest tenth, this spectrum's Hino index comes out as 1.0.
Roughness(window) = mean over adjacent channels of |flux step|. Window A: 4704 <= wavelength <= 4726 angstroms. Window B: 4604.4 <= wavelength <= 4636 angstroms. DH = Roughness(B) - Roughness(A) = 0.03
